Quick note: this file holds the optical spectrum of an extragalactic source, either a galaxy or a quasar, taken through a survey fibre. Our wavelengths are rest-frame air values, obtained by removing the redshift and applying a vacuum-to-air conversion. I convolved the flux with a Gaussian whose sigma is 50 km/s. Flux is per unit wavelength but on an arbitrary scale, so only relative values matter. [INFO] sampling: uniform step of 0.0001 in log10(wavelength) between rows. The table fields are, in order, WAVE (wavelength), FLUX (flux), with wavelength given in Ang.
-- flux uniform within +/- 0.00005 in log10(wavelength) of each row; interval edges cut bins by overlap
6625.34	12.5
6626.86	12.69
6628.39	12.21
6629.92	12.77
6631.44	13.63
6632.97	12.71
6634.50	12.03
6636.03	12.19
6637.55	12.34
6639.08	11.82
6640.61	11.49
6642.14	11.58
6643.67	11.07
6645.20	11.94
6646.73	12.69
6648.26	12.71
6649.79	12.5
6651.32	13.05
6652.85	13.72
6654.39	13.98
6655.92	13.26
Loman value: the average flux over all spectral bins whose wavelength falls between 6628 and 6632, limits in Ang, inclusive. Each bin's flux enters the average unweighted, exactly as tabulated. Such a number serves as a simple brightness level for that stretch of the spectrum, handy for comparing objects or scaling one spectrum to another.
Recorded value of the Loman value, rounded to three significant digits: 12.9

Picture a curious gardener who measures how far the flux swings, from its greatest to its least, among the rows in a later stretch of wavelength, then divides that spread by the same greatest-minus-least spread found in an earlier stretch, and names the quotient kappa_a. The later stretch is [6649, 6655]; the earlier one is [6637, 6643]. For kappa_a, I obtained 1.7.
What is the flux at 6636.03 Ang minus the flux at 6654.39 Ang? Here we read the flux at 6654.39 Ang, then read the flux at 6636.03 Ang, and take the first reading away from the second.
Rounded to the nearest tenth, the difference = -1.8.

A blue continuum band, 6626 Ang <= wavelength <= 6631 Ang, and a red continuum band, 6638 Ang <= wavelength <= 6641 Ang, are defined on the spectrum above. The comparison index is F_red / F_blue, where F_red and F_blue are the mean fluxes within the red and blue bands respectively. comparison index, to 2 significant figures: 0.93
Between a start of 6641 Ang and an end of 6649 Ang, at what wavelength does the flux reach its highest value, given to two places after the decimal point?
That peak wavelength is 6648.26 Ang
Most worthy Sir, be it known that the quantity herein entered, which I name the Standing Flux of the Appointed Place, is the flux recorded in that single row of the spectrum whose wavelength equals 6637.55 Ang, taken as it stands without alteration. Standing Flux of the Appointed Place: 12.34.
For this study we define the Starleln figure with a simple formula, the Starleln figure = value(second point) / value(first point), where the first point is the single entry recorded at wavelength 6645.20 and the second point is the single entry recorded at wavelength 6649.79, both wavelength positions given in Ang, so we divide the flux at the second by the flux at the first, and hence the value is 1.05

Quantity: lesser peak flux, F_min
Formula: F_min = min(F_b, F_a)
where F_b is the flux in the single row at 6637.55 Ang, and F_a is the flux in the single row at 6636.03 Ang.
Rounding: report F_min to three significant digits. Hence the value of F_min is 12.2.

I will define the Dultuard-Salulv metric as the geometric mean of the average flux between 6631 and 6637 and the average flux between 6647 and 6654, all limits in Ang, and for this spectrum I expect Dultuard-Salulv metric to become 12.8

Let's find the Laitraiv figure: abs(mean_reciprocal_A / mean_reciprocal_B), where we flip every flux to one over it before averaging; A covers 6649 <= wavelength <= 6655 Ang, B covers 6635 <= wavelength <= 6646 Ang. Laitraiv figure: 0.89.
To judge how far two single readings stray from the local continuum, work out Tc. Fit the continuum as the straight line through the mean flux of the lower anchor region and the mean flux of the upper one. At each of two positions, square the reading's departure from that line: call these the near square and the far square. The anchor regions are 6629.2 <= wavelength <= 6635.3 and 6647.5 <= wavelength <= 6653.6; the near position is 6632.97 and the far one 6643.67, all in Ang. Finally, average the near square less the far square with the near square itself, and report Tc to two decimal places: -1.70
